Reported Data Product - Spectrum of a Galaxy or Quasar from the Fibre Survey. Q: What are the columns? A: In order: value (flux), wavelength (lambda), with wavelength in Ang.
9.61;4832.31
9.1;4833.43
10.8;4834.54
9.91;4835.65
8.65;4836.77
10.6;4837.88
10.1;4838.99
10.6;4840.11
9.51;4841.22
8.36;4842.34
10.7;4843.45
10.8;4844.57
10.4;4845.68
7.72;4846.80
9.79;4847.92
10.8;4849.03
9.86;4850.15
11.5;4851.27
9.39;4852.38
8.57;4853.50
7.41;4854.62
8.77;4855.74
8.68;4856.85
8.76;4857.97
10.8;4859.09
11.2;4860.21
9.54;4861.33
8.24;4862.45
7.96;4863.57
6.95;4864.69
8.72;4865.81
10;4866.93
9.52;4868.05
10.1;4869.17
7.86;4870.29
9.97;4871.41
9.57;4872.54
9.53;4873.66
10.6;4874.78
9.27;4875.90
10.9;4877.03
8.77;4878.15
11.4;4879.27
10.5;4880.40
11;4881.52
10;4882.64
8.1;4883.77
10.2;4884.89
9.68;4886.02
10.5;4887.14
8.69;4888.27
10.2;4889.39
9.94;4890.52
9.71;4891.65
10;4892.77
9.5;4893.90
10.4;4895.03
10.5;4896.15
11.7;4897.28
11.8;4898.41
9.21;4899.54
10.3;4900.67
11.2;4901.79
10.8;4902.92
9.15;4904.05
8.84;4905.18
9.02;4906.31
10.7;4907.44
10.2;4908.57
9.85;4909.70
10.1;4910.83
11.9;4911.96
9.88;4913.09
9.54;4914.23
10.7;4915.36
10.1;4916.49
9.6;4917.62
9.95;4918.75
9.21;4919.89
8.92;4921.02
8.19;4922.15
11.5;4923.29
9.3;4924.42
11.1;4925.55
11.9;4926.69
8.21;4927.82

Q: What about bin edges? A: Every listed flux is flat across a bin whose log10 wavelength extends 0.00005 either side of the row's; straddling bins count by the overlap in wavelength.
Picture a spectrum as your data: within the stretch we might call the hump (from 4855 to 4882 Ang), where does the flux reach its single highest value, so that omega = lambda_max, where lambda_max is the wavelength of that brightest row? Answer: 4879.27 Ang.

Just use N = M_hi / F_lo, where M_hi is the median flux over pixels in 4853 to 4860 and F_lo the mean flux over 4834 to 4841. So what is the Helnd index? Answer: 0.86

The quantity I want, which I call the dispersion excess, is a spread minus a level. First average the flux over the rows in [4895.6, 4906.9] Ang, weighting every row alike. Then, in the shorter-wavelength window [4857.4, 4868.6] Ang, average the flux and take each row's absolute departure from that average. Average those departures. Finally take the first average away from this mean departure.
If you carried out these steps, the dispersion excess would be -9.21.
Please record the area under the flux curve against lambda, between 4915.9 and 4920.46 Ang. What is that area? 44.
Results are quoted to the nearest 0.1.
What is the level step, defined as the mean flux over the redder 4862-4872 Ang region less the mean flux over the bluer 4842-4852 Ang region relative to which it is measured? -1.2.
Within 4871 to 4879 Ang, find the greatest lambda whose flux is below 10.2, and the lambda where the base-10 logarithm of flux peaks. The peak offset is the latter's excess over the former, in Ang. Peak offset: -1.1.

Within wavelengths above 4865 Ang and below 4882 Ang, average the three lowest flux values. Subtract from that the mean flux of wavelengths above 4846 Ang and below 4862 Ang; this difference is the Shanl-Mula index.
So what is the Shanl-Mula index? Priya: -1.0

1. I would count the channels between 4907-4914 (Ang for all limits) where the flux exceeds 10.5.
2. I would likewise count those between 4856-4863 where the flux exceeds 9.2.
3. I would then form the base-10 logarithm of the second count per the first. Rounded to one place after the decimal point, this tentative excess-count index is 0.2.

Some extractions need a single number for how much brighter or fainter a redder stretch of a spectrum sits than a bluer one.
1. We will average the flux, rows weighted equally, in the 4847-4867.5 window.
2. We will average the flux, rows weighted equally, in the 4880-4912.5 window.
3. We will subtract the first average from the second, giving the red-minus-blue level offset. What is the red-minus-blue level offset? 0.9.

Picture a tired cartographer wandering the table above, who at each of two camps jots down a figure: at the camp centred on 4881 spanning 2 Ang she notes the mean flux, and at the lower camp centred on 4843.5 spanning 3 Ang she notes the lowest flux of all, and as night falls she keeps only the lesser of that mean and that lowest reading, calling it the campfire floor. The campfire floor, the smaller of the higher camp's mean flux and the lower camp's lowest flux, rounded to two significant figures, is 8.4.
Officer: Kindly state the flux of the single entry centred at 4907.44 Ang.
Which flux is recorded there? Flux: 10.7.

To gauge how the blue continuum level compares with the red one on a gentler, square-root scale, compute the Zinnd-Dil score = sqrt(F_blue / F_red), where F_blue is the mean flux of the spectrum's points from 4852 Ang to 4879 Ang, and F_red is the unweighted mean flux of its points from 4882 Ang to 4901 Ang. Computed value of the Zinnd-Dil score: 0.96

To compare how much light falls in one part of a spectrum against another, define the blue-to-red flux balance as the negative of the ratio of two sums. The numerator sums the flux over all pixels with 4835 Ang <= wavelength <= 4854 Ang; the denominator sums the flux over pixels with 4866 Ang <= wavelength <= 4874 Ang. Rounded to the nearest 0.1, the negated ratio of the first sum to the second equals -2.5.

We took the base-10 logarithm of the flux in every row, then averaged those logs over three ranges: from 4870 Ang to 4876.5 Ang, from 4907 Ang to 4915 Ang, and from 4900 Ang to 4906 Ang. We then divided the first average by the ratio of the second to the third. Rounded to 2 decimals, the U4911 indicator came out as 0.96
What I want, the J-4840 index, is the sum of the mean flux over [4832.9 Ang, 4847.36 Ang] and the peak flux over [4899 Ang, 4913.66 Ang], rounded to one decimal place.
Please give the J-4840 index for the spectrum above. 21.7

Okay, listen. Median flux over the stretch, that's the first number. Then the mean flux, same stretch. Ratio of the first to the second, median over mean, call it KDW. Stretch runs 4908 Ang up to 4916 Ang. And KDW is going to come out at 0.98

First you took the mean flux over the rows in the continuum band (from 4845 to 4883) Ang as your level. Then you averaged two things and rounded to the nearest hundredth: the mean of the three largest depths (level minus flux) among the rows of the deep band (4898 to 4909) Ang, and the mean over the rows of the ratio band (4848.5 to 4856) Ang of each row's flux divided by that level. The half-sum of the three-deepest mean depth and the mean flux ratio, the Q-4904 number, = 0.76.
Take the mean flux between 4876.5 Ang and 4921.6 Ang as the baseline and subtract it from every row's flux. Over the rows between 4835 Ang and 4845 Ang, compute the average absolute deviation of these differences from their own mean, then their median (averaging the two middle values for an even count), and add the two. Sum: 0.75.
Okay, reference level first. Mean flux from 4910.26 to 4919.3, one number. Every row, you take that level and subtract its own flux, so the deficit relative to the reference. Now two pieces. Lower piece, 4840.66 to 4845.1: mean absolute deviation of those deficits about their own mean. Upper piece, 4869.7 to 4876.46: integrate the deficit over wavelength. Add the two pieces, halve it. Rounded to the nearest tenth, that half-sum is 3.0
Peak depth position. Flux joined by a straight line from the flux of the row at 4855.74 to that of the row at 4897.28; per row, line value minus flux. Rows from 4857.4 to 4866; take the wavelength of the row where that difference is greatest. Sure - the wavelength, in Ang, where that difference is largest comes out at 4864.69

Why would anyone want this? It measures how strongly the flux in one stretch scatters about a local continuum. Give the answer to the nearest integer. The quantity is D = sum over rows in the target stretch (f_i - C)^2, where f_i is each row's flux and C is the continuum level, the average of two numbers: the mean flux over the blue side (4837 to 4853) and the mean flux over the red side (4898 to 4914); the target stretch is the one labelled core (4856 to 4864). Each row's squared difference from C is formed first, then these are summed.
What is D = 14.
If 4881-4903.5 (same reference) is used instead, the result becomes 16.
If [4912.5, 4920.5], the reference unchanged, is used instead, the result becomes 2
